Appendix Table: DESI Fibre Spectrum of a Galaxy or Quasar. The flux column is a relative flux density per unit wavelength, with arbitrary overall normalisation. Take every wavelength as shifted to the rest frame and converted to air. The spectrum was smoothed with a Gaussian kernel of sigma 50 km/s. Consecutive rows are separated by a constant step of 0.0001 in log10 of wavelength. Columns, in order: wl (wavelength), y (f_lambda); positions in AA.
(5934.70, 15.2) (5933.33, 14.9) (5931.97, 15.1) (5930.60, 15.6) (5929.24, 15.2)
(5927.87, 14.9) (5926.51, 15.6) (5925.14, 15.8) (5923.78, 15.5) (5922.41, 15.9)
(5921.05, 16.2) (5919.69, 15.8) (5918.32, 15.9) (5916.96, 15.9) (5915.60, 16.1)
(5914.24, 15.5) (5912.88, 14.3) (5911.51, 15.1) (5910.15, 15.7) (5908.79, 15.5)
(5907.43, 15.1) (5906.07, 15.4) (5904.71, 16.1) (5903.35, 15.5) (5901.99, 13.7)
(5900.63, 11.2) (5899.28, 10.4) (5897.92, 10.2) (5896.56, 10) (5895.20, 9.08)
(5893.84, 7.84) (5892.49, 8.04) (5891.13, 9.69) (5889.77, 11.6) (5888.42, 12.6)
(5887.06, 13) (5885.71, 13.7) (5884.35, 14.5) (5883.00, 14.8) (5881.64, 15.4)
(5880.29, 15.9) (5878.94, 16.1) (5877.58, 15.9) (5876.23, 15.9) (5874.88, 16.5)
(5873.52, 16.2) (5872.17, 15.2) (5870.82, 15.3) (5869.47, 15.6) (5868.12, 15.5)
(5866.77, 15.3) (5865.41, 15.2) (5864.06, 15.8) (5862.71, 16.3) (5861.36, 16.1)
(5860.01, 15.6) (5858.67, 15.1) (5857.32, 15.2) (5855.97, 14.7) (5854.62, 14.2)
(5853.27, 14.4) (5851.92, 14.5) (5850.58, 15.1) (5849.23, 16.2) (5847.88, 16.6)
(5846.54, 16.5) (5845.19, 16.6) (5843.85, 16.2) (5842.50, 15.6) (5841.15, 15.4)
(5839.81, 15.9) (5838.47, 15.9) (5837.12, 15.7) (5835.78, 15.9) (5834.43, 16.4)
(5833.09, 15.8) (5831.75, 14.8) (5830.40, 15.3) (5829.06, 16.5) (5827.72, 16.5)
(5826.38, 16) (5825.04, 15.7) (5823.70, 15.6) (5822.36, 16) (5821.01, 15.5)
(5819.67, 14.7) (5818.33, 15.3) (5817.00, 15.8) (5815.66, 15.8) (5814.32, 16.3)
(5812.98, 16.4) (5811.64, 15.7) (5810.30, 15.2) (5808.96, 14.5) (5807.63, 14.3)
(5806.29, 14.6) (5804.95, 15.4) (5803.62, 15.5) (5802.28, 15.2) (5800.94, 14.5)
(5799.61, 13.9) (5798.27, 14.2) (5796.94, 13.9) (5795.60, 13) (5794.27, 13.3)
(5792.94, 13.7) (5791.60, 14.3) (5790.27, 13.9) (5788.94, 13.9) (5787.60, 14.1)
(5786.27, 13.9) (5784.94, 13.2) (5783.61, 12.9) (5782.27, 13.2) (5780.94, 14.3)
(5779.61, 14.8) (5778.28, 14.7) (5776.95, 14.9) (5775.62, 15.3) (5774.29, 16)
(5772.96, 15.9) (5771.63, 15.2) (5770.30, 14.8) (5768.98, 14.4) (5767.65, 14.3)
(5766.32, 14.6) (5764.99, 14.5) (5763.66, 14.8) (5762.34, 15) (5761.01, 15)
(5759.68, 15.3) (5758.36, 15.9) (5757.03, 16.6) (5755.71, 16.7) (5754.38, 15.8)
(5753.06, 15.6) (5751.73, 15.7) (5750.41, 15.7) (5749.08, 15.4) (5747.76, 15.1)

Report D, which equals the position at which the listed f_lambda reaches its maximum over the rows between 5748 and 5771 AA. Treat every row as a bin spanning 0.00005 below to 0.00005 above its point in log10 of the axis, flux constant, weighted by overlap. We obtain 5755.71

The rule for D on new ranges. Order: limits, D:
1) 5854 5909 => 5874.88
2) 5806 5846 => 5845.19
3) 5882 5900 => 5883.00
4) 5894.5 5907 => 5904.71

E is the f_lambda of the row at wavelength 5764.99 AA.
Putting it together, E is 14.5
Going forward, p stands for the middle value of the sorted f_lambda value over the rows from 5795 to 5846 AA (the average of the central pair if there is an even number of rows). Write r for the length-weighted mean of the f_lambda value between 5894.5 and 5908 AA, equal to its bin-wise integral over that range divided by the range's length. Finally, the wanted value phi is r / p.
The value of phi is 0.81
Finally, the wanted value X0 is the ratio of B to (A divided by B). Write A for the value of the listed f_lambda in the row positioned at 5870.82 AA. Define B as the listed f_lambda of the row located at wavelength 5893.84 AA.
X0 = 4.0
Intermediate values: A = 15.3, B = 7.84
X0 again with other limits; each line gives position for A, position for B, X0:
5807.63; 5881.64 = 16.6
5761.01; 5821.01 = 16.0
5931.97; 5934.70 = 15.3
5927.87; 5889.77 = 9.0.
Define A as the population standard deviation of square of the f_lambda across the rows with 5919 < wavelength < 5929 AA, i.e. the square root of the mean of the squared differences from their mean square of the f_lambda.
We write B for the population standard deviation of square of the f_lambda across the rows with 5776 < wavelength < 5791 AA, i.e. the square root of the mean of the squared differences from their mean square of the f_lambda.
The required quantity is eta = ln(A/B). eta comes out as -0.4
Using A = 11.7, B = 18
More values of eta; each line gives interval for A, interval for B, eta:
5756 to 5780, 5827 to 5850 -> 0.2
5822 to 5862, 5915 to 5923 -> 1.5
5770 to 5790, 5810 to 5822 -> 0.5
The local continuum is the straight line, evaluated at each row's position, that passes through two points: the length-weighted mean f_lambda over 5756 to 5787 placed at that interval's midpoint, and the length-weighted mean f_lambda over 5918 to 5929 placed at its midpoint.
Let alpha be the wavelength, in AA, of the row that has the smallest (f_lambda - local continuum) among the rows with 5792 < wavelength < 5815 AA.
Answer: 5795.60 AA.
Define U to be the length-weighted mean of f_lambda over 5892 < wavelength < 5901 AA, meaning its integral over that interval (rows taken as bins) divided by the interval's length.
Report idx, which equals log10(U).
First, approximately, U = 9.5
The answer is 0.979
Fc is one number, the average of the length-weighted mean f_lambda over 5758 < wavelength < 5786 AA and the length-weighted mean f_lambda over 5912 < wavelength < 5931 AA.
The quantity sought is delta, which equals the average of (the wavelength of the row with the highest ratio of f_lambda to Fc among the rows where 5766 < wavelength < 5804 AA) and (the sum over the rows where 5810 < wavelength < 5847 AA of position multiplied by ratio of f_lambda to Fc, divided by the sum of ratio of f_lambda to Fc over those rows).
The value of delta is 5801.4 AA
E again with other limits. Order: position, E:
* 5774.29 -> 16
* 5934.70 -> 15.2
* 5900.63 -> 11.2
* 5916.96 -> 15.9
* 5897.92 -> 10.2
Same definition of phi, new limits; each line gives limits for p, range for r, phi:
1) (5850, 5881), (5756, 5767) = 0.98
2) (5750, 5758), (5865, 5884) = 0.99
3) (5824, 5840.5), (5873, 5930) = 0.89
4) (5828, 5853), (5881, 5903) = 0.73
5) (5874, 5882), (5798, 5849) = 0.98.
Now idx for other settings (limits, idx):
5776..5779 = 1.172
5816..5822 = 1.187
